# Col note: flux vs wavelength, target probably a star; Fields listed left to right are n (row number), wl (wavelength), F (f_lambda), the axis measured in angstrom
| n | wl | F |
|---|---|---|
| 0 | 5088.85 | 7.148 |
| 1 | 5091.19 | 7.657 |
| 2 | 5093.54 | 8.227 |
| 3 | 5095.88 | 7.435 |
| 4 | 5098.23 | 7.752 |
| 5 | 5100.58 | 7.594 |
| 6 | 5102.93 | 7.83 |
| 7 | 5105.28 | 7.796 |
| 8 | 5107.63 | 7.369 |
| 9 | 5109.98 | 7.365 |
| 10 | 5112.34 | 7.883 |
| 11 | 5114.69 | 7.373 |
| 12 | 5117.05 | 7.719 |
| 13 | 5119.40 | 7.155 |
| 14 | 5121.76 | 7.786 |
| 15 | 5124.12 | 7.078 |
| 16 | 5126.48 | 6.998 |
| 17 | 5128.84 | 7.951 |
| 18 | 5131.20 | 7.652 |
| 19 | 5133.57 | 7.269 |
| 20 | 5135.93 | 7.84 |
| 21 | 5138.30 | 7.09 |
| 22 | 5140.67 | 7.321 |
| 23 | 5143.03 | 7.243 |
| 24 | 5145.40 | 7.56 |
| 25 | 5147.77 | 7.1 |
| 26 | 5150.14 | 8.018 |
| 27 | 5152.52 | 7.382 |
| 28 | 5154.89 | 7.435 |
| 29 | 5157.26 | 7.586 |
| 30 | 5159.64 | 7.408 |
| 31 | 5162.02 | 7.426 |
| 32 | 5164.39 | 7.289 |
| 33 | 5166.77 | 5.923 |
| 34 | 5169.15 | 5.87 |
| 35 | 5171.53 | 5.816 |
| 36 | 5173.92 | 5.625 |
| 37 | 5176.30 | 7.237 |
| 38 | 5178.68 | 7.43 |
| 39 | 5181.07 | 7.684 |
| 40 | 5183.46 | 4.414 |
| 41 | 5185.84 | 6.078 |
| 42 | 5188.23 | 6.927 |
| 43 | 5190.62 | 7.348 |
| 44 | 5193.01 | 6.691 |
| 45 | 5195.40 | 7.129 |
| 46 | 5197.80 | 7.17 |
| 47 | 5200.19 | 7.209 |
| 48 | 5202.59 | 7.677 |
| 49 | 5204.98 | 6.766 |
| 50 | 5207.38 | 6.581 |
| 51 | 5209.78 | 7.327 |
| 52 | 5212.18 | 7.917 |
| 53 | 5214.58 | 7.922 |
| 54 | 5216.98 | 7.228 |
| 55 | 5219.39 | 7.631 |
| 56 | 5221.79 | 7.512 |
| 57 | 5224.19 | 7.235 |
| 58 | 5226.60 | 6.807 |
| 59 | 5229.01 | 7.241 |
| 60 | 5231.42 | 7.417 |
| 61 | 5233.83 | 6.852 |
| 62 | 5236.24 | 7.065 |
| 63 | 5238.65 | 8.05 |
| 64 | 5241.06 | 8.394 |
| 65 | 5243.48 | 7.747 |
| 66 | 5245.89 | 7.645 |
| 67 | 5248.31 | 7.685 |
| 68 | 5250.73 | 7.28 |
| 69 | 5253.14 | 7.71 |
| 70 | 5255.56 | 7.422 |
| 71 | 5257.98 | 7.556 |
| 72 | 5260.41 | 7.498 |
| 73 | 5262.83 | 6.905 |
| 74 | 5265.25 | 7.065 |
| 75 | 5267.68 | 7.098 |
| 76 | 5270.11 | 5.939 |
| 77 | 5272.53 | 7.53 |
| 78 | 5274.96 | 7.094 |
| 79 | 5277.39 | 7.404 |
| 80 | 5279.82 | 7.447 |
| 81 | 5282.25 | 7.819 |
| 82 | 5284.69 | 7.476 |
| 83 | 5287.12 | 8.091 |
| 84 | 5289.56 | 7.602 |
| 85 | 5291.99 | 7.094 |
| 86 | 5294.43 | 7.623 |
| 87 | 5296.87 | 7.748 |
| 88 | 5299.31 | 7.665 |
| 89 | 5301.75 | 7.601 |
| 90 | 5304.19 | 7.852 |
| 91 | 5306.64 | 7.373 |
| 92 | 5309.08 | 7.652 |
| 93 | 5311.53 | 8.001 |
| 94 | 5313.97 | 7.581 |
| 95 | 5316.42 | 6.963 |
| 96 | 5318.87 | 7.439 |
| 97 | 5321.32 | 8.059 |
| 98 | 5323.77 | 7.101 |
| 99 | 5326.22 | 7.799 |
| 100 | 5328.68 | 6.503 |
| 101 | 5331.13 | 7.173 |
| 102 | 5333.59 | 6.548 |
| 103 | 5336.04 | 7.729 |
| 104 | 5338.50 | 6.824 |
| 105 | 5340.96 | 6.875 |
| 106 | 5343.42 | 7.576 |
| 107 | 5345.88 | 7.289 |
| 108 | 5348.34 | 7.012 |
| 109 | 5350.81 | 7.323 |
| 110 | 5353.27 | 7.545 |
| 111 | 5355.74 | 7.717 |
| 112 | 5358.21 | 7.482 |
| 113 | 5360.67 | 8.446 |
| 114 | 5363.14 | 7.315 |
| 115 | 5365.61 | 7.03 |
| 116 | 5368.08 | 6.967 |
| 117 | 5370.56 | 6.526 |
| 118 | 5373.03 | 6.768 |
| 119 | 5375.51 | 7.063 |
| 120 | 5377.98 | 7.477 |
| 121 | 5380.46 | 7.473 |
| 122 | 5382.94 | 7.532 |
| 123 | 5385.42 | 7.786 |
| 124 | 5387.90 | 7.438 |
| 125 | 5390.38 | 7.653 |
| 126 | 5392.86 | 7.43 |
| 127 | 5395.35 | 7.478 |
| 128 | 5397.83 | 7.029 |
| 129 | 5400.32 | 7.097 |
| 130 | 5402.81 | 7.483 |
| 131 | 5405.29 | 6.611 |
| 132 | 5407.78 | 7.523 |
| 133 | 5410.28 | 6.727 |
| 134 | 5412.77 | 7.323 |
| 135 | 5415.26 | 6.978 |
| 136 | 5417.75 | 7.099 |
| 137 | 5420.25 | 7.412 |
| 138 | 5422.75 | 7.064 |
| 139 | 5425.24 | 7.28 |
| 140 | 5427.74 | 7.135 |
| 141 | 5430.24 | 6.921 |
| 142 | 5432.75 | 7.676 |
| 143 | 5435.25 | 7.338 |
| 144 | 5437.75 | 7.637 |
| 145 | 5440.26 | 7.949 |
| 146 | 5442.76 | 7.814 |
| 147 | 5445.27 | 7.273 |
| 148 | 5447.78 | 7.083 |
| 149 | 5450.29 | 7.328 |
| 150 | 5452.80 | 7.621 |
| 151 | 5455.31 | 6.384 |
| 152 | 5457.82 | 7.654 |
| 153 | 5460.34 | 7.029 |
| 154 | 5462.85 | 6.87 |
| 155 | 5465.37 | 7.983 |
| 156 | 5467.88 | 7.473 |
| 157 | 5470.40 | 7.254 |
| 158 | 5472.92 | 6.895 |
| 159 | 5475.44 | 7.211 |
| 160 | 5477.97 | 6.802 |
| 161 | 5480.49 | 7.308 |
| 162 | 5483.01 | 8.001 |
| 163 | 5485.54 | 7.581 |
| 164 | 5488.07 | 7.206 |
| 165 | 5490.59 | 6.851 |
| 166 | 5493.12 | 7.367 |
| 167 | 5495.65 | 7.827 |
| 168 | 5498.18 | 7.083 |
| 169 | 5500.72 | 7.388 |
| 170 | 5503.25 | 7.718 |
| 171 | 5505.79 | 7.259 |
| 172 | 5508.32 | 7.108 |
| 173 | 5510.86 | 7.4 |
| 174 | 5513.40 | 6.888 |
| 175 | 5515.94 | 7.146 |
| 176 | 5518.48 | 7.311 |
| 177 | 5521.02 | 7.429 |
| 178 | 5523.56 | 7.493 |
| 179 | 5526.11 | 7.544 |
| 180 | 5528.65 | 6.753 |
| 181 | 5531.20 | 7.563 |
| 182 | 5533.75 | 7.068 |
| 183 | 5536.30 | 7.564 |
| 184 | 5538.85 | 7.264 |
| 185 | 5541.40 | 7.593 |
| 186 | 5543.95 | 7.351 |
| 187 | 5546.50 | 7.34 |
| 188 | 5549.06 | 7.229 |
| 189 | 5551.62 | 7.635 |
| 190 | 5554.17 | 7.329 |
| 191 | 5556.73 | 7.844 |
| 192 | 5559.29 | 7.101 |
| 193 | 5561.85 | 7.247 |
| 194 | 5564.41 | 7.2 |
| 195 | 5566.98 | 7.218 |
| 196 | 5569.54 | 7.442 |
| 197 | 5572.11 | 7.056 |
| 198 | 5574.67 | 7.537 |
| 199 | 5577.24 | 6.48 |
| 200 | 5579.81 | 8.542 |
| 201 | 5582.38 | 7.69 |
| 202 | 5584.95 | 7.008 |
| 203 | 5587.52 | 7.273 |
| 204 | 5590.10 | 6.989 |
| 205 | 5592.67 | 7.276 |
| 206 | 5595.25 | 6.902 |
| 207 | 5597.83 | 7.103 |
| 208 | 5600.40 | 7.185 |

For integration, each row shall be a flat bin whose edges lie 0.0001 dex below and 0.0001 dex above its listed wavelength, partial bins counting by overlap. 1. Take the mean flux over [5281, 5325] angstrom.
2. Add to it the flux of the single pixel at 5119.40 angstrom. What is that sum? 14.8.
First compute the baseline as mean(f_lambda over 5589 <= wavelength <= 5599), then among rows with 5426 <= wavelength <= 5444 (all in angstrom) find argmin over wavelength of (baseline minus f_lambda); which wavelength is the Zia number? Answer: 5440.26 angstrom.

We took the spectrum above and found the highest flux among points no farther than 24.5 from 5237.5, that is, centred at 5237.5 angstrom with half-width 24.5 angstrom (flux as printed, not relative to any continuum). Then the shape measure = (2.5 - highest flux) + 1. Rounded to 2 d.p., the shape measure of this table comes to -4.89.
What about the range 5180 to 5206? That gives -4.18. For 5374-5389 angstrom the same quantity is -4.29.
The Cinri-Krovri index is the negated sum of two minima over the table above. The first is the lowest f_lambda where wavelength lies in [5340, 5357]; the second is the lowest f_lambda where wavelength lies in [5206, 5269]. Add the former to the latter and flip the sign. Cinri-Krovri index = -13.5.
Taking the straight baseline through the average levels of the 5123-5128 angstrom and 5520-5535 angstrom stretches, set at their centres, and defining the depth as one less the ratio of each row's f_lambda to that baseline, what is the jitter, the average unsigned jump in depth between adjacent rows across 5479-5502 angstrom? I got 0.066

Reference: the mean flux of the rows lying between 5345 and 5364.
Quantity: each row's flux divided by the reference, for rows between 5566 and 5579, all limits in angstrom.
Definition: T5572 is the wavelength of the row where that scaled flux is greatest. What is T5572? 5574.67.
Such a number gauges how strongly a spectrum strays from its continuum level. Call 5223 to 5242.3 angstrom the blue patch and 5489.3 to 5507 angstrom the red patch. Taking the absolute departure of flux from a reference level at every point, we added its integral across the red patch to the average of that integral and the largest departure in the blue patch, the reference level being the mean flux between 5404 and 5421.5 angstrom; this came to 9.5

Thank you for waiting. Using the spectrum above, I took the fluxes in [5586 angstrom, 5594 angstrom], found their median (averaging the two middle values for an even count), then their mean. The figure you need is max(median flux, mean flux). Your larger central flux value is 7.3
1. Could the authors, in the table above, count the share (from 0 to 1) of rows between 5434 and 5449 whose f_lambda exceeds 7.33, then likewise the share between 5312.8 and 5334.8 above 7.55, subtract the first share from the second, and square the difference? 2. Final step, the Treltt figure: 0.11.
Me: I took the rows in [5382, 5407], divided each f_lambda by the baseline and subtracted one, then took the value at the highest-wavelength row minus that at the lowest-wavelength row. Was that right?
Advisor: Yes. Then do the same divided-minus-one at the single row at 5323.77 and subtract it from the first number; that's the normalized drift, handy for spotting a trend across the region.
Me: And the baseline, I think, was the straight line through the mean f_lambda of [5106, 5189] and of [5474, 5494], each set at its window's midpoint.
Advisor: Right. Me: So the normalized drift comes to -0.11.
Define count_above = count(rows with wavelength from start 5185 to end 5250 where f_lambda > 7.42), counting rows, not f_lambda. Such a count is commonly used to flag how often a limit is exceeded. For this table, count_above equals 10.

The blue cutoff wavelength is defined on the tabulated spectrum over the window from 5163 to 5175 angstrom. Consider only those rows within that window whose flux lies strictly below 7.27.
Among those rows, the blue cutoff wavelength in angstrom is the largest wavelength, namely 5173.92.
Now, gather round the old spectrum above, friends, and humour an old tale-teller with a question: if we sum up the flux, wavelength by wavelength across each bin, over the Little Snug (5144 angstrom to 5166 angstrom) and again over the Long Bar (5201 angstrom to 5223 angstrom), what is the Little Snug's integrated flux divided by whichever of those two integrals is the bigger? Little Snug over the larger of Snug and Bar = 1.00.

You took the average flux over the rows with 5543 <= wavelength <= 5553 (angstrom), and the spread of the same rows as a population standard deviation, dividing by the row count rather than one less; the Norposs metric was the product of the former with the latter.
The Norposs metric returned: 1.1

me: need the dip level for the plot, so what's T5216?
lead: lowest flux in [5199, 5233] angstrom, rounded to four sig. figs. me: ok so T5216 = 6.581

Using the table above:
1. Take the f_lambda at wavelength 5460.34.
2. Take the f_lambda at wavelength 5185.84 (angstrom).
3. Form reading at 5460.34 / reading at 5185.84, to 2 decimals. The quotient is 1.16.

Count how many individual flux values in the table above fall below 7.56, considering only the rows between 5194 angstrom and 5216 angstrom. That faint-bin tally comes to 6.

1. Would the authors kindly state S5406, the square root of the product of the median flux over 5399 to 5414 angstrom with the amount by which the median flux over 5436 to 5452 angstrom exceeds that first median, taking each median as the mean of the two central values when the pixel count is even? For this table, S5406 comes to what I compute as 1.4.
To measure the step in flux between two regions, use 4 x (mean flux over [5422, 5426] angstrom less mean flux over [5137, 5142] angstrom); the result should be -0.1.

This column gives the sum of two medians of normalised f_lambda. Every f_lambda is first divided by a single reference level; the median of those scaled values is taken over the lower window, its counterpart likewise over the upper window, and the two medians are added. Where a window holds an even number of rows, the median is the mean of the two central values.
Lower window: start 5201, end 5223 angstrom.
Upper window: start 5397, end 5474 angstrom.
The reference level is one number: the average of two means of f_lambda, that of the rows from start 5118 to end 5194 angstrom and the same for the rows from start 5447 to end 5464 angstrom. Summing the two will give 2.08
